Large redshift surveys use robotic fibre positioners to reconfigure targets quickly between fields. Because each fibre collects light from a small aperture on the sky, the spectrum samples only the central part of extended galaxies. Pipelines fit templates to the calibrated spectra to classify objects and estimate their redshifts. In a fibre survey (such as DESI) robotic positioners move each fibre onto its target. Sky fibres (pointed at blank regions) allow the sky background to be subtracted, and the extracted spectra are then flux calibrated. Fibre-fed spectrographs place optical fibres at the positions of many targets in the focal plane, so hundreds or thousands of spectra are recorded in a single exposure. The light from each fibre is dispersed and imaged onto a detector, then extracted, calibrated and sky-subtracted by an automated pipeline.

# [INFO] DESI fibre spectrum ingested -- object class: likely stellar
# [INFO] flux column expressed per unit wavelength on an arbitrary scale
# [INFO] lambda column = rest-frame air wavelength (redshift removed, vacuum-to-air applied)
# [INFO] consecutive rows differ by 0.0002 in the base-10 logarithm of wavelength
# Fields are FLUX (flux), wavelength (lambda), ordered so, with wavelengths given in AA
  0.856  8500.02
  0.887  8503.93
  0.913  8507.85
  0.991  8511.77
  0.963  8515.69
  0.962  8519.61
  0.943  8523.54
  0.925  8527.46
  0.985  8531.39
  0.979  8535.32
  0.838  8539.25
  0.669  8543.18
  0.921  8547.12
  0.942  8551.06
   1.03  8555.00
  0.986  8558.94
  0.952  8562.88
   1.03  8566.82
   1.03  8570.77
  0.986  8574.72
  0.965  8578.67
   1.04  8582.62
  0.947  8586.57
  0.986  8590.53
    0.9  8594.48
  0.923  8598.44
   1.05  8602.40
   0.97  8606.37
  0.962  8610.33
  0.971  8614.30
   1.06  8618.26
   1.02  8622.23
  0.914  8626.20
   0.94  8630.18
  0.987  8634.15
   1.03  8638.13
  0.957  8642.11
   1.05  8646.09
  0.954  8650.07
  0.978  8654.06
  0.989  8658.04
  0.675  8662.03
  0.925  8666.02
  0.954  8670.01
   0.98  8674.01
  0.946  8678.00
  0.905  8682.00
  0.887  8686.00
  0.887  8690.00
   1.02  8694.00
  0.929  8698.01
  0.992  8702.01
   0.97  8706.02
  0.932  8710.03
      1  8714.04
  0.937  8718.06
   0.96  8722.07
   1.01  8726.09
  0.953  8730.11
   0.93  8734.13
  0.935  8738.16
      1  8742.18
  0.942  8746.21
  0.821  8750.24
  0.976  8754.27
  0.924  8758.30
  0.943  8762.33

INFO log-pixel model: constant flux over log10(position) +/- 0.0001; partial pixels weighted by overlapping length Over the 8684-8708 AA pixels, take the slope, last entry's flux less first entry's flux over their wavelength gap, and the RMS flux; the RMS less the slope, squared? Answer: 0.89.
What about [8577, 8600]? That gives 0.93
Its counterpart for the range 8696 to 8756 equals 0.91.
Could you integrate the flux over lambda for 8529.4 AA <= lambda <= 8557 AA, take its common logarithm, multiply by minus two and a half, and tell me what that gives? -3.50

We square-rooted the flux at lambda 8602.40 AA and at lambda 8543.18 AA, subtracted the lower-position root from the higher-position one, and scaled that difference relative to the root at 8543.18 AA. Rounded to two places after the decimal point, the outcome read 0.25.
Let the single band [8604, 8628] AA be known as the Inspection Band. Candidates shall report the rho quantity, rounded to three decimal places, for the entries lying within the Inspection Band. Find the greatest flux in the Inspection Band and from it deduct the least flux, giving 0.146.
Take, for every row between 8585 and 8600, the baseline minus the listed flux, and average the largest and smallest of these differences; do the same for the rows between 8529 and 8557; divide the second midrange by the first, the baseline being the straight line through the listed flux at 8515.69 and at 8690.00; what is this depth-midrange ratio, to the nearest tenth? -7.3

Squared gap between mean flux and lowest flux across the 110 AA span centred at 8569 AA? 0.09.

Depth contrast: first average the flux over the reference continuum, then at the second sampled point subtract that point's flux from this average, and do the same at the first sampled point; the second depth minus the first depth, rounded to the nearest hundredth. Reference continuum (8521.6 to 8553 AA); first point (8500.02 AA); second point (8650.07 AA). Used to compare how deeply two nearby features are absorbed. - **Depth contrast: -0.10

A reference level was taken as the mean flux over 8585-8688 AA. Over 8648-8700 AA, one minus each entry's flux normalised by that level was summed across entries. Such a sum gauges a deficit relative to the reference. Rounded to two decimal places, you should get 0.42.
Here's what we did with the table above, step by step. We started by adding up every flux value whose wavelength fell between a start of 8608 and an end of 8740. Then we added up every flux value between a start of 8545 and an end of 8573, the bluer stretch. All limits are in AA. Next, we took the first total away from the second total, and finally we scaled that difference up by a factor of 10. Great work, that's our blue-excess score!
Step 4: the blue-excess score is -246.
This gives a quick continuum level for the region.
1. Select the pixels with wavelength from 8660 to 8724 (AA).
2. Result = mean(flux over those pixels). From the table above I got 0.93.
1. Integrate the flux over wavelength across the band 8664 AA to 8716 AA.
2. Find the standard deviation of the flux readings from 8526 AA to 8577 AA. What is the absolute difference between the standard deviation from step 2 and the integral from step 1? 49.2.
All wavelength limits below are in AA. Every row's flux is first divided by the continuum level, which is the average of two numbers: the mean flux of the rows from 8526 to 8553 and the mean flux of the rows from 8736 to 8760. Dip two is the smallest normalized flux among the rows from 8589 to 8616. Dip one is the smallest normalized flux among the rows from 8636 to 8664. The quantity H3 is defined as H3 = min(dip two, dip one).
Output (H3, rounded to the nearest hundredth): 0.74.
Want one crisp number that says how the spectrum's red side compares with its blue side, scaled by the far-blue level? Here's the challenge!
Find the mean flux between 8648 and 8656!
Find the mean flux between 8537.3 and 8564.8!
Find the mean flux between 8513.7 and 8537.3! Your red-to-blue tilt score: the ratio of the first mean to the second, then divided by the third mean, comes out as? 1.11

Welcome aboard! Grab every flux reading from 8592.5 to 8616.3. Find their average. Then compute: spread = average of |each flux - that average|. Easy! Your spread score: 0.034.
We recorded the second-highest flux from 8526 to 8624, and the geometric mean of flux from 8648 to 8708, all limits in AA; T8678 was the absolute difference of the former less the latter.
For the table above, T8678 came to 0.121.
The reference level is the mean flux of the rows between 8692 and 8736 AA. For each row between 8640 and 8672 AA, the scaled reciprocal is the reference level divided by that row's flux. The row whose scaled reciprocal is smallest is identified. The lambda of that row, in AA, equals 8646.09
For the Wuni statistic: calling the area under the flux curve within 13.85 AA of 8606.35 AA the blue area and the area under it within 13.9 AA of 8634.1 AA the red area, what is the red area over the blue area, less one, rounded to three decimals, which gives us 0.012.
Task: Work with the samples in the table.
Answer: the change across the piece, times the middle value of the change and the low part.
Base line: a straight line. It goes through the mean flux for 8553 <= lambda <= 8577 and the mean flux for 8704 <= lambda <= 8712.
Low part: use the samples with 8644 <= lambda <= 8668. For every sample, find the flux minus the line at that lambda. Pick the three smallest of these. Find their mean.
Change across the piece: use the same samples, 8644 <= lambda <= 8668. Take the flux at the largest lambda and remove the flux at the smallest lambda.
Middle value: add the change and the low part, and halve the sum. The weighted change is 0.0151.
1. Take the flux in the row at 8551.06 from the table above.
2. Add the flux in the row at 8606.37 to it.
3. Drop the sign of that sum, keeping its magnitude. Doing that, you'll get 1.91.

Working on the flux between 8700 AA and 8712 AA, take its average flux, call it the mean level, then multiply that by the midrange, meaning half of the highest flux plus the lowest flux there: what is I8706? 0.93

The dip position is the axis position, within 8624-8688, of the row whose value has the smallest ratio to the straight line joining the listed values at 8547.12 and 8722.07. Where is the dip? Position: 8662.03 AA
